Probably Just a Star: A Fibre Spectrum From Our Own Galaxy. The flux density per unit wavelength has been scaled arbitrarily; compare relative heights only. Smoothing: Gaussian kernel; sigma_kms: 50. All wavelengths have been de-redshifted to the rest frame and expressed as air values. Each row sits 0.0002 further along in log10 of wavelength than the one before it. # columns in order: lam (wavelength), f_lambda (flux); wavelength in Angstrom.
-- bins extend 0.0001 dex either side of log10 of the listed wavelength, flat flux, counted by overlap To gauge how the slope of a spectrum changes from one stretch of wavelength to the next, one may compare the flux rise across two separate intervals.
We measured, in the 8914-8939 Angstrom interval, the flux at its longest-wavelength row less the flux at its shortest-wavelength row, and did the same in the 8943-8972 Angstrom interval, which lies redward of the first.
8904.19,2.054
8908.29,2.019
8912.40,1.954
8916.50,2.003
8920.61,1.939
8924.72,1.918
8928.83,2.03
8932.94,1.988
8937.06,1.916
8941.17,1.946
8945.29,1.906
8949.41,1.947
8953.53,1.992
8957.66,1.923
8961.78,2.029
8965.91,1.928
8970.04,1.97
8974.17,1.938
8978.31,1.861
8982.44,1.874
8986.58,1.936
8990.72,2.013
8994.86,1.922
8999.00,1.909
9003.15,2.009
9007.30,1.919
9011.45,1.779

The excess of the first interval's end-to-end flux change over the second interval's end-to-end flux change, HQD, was -0.15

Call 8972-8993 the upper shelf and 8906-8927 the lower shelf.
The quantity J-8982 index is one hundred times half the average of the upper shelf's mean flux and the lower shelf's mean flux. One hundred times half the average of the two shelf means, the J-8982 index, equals 97.3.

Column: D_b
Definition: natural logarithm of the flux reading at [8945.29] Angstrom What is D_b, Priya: 0.65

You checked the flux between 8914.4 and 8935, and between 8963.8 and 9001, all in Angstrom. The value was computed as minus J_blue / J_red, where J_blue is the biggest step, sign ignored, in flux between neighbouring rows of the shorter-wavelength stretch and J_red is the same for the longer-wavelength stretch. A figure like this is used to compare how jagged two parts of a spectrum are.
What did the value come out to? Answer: -1.23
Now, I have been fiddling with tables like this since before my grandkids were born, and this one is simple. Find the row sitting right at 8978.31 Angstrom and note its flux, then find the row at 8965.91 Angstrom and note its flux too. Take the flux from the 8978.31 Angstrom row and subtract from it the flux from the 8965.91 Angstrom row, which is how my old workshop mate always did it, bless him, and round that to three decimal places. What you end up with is -0.067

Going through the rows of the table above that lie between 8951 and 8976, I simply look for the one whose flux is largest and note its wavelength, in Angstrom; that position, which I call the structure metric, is 8961.78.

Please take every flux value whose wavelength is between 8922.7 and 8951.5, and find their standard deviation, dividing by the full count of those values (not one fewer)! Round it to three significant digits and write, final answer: 0.0414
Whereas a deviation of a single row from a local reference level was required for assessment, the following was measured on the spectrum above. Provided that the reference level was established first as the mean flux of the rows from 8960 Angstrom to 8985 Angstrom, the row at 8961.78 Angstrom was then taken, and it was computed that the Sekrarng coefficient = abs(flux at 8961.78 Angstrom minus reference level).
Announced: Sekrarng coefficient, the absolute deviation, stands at 0.10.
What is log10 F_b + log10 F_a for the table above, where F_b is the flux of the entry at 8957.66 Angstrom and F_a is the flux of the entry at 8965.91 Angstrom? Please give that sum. 0.569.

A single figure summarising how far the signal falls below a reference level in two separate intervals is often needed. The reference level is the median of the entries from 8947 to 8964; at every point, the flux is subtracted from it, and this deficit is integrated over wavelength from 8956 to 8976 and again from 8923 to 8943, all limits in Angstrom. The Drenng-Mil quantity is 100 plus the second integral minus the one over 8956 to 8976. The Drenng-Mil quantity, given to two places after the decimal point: 99.96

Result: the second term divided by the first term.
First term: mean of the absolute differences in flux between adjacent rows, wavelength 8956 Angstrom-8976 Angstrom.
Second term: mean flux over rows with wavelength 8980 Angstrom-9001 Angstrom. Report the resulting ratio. 27.5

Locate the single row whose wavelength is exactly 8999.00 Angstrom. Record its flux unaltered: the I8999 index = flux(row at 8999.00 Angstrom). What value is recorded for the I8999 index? 1.909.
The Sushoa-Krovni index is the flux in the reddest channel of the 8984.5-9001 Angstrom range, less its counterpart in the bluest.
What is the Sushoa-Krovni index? -0.027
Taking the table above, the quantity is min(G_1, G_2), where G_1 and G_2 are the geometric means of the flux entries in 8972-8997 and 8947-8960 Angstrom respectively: 1.92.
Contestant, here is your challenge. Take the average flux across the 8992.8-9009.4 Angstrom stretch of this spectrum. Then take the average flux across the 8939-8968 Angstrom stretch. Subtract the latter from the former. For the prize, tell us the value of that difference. -0.01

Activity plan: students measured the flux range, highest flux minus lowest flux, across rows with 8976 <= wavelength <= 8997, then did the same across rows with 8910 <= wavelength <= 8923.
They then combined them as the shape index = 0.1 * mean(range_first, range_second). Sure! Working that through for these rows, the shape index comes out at 0.0108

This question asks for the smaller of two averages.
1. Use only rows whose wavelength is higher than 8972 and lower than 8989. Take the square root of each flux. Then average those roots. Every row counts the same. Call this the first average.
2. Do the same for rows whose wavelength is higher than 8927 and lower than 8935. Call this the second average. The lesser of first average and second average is 1.38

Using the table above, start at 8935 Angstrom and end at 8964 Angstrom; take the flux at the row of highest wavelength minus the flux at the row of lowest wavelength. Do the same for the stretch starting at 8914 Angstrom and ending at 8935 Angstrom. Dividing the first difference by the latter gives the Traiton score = -7.5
